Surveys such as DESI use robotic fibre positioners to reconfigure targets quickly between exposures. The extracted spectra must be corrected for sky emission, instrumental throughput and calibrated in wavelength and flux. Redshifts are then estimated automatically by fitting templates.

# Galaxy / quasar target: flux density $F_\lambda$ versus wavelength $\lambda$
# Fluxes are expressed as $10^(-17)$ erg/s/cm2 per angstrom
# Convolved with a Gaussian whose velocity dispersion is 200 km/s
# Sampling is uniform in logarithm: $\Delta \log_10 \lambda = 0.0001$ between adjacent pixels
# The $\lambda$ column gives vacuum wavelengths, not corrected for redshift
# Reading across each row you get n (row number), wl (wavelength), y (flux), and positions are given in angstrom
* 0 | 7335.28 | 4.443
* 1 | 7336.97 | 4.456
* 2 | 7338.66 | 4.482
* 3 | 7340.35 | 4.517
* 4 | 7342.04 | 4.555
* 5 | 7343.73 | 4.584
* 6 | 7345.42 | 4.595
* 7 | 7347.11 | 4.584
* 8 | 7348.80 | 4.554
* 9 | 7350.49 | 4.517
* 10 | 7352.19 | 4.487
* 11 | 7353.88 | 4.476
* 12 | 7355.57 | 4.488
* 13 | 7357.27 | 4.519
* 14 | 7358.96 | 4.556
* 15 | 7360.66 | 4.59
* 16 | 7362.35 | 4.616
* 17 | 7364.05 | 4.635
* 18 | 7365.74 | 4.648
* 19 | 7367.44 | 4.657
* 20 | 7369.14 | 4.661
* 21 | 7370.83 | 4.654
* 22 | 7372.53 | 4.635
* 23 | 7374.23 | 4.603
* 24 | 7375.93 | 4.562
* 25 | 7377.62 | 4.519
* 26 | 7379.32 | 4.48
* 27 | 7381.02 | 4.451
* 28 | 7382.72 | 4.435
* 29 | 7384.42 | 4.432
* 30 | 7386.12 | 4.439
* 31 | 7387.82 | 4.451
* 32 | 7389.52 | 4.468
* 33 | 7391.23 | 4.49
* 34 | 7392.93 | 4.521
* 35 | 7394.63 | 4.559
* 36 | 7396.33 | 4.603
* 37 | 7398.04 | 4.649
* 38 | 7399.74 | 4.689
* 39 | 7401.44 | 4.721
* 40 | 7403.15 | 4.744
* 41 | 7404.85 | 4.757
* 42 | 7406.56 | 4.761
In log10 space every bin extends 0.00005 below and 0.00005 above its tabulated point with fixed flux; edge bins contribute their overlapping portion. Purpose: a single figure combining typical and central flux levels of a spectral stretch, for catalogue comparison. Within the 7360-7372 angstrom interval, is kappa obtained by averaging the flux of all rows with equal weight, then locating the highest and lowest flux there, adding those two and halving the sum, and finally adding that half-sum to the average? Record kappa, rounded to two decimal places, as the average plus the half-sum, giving 9.26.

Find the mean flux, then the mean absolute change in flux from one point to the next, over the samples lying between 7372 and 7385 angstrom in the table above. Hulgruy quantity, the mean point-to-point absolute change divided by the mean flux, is 0.0064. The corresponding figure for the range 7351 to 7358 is 0.0040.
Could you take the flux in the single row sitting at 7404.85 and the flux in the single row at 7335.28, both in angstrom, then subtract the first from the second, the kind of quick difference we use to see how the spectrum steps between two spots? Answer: -0.31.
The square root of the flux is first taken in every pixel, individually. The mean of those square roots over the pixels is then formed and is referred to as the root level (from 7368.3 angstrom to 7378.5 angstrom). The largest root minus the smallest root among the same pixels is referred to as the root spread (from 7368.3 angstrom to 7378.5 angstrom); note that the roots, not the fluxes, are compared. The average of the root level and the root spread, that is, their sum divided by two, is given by 1.09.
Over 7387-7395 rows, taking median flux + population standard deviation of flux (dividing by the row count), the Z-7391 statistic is 4.53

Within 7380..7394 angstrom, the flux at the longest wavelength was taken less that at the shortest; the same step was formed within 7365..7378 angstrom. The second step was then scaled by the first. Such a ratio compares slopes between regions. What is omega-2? -1.8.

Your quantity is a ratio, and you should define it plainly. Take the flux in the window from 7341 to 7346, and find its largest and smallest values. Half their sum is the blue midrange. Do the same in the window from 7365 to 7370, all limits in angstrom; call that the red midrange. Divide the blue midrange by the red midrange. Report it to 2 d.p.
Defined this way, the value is 0.98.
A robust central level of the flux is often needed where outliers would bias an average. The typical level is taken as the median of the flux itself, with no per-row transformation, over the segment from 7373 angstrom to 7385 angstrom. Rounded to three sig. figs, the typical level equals 4.48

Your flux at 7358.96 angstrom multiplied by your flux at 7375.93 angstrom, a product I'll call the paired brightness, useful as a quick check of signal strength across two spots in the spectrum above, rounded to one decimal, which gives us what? 20.8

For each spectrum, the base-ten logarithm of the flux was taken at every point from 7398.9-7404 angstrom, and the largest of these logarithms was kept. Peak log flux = 0.676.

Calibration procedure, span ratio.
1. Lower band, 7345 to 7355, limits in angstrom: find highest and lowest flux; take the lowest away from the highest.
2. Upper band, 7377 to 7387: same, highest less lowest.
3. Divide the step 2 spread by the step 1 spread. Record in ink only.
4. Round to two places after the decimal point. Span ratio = 0.73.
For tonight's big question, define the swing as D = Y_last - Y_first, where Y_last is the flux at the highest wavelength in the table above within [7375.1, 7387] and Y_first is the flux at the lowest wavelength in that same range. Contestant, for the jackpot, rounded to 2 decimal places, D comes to -0.12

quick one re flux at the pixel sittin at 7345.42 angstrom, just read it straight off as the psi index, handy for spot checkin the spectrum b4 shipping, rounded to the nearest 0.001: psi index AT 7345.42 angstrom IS 4.595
